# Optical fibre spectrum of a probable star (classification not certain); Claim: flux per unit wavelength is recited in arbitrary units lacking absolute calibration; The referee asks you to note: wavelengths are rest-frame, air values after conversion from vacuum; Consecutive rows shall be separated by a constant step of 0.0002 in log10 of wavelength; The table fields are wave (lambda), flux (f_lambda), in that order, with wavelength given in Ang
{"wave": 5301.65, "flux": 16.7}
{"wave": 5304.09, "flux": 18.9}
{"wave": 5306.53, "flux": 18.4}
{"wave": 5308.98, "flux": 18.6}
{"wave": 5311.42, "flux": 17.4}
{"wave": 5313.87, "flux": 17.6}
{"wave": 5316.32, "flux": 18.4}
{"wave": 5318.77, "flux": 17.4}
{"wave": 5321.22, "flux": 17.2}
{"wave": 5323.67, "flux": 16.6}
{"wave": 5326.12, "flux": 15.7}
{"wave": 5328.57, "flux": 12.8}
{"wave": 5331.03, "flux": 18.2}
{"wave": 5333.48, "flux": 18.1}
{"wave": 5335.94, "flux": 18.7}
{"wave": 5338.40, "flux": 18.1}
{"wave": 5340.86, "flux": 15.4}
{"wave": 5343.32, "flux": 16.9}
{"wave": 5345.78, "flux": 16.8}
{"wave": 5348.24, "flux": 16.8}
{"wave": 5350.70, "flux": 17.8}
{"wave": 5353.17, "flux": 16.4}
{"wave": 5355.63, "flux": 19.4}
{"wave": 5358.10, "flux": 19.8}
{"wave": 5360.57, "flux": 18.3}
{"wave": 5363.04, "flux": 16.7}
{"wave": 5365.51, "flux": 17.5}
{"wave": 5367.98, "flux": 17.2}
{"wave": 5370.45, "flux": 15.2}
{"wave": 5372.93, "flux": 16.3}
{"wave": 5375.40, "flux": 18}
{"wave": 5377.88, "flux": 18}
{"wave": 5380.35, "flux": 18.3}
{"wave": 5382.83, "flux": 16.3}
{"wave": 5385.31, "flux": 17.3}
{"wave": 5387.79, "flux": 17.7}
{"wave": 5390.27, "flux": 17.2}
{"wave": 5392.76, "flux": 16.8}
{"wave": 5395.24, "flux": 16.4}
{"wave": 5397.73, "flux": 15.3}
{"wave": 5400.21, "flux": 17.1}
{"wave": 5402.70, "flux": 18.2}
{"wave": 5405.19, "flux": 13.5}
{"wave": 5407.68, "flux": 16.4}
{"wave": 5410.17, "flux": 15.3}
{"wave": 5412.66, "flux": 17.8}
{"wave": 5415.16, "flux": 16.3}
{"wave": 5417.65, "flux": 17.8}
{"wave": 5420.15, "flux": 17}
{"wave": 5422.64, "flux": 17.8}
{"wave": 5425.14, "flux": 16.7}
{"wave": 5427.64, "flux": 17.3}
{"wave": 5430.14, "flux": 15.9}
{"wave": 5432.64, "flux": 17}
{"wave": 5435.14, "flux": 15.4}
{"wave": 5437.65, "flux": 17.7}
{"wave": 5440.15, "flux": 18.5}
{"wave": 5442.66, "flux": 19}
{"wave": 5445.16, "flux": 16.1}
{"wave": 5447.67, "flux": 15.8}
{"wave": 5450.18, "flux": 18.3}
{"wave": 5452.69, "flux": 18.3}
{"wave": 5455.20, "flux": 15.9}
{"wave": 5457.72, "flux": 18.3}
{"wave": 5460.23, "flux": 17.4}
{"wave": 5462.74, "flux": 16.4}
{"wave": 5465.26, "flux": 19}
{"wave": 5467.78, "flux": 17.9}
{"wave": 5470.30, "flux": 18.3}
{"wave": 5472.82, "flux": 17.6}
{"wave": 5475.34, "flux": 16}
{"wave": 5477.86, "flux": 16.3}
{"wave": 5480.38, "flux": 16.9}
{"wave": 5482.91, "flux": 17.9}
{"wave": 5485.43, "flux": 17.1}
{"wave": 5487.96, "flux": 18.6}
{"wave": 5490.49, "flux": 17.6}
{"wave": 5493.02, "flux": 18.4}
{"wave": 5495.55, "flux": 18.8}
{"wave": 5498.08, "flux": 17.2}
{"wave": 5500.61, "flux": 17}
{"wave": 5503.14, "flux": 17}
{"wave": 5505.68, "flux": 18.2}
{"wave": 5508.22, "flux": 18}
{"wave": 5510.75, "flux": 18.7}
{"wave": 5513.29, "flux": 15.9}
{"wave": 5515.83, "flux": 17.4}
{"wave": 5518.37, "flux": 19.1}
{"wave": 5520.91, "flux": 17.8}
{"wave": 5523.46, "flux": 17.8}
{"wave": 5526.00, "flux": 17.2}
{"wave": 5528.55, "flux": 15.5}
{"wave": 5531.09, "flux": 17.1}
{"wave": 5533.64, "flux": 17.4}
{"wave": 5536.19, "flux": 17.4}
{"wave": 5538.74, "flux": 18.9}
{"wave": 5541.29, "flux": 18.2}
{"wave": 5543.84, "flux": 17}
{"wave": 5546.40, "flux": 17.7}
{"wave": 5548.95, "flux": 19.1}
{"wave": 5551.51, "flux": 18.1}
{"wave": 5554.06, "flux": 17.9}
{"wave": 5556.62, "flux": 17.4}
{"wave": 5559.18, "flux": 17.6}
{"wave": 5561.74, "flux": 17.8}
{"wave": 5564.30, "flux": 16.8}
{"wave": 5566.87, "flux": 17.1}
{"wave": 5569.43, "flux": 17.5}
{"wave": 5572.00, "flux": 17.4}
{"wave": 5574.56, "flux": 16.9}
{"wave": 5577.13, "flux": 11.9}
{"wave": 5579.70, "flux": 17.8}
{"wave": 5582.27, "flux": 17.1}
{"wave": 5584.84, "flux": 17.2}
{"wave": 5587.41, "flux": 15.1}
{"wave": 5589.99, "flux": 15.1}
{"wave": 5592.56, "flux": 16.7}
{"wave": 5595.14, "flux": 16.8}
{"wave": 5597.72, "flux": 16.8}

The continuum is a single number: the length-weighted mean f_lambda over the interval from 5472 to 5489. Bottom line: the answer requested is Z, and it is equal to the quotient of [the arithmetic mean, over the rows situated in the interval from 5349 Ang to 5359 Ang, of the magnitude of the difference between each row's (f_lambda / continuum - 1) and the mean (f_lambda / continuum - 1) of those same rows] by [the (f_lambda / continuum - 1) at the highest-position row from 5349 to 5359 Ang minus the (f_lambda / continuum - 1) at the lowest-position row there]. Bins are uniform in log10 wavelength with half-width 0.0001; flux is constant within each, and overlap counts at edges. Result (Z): 0.6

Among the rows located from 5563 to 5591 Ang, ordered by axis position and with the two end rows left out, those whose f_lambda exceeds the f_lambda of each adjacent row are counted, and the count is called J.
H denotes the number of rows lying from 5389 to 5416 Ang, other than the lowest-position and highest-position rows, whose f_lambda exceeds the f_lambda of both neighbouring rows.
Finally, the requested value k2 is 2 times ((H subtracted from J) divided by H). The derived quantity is 0.0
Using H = 3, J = 3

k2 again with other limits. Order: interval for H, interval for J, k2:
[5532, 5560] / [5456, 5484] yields 0.0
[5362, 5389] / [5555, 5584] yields 1.0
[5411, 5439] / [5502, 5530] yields -0.5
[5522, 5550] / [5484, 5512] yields 4.0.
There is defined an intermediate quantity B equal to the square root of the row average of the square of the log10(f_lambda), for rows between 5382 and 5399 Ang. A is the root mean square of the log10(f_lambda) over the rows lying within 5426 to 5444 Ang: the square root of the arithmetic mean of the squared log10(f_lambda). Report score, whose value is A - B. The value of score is 0.013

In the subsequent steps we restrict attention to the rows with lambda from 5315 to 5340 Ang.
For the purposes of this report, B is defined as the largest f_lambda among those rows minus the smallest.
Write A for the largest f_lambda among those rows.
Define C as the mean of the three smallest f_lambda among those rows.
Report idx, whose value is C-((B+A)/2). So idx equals 2.7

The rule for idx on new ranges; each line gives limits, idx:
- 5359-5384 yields 5.2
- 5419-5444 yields 4.7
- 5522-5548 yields 5.4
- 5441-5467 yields 4.8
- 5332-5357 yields 4.5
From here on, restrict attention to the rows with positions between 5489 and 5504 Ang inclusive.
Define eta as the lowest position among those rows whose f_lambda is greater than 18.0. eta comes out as 5493.02 Ang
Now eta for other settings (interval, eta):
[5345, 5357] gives 5355.63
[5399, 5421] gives 5402.70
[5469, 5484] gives 5470.30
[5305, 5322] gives 5306.53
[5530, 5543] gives 5538.74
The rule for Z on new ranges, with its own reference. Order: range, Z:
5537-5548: -0.5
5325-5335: 0.8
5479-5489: 0.4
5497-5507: 0.4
